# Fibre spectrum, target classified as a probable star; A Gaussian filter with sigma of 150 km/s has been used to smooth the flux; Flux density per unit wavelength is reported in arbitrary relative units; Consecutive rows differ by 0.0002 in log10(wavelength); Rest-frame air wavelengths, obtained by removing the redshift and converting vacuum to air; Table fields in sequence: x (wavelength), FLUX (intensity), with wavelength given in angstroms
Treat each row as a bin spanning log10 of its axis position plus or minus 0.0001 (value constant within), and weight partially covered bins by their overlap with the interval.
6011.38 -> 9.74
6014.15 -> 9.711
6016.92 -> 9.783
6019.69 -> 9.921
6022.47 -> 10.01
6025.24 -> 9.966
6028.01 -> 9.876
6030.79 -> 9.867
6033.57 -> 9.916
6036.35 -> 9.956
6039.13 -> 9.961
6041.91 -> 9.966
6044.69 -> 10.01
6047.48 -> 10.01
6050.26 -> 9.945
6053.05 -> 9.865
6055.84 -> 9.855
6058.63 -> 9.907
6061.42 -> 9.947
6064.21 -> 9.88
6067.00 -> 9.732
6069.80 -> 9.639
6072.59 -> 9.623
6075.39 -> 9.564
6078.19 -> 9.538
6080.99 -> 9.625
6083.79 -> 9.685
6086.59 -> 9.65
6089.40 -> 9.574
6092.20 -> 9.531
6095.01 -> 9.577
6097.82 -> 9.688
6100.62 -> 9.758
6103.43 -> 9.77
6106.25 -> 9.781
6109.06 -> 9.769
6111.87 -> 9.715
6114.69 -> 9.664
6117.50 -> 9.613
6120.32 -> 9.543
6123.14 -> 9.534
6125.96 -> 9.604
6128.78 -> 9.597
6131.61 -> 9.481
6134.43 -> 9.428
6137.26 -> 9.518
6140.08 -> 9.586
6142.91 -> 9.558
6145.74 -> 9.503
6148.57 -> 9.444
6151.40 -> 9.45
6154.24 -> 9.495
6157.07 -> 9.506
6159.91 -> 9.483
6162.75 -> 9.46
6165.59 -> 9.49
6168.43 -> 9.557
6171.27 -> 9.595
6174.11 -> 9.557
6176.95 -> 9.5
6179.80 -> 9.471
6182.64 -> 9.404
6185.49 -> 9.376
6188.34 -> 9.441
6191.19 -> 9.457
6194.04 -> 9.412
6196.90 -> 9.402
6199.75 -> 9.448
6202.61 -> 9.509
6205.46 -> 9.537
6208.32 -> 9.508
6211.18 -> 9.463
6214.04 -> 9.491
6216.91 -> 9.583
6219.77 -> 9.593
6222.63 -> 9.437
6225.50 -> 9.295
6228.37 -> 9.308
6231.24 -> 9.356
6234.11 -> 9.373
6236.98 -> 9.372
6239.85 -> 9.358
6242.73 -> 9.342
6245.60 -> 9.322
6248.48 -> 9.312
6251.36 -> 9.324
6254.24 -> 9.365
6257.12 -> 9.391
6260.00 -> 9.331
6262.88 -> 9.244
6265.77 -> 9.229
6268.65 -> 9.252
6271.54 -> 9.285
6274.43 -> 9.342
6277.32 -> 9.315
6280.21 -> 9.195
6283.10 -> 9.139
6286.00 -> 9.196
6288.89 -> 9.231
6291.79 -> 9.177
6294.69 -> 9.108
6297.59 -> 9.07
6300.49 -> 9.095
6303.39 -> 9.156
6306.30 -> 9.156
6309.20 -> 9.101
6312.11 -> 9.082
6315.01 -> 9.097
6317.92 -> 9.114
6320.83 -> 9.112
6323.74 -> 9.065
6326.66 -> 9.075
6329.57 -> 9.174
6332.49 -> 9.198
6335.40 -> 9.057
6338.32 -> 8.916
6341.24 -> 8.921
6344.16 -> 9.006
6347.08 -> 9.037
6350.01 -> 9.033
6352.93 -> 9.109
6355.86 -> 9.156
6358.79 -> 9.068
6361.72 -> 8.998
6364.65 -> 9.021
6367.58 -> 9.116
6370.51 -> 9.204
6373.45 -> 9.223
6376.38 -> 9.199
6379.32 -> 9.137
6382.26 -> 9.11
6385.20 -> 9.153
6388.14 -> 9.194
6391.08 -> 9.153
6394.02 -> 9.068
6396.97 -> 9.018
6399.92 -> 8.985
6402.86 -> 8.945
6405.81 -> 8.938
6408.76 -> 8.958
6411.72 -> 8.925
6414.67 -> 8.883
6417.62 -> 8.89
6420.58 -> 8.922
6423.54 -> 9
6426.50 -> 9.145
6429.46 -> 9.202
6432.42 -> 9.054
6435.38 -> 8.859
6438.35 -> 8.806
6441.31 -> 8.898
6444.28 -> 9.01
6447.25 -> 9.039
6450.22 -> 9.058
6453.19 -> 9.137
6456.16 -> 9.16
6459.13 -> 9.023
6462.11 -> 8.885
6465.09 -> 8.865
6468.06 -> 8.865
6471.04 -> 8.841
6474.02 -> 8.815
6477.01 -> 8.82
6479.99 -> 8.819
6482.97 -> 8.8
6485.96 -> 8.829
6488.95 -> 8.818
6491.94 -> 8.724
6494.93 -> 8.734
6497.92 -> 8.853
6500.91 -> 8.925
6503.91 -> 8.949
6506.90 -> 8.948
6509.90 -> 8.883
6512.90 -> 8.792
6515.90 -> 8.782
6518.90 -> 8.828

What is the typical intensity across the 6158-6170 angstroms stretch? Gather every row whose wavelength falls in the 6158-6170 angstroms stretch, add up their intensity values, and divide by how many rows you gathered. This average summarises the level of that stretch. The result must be 9.5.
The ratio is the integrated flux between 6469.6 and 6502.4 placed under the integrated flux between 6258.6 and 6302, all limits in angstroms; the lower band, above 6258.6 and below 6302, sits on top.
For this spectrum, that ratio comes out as 1.4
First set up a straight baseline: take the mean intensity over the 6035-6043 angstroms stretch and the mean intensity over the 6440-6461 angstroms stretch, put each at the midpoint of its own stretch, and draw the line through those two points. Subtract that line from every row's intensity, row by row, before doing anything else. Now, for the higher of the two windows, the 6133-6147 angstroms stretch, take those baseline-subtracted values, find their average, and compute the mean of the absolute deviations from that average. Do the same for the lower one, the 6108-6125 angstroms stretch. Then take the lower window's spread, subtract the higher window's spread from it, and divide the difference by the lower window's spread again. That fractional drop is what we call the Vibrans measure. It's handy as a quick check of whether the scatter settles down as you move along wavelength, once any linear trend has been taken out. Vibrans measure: 0.3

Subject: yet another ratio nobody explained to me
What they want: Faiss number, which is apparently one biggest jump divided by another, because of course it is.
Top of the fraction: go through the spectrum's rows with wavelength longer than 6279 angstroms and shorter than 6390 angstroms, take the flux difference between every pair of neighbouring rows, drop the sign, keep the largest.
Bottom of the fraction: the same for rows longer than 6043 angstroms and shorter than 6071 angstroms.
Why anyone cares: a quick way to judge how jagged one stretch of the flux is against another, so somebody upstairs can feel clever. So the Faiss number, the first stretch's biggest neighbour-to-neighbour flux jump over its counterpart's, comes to 1.0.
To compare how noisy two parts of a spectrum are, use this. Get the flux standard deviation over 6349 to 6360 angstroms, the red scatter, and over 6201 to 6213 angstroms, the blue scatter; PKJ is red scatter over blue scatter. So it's 1.7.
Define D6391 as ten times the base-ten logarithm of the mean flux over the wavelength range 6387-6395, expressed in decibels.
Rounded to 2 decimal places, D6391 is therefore 9.61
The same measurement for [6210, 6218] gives 9.78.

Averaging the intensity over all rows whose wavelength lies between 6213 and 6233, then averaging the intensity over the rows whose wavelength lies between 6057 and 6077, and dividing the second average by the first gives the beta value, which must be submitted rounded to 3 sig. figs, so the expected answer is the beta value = 1.03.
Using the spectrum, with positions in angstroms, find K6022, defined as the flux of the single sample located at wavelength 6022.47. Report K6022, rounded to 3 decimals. 10.010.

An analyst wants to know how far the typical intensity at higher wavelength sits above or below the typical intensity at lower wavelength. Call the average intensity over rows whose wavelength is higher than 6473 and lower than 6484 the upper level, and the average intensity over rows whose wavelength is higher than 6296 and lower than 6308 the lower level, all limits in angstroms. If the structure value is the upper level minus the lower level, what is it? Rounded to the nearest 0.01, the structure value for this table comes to -0.31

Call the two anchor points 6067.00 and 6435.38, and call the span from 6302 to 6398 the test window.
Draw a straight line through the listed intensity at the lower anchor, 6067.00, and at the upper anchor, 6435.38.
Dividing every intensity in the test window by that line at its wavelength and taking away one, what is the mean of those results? 0.0041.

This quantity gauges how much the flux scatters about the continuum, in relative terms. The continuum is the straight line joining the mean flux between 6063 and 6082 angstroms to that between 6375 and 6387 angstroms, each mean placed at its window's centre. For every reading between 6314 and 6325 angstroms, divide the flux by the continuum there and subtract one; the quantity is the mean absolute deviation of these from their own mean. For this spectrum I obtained 0.0017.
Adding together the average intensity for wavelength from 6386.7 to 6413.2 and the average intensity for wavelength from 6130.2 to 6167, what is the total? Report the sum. 18.51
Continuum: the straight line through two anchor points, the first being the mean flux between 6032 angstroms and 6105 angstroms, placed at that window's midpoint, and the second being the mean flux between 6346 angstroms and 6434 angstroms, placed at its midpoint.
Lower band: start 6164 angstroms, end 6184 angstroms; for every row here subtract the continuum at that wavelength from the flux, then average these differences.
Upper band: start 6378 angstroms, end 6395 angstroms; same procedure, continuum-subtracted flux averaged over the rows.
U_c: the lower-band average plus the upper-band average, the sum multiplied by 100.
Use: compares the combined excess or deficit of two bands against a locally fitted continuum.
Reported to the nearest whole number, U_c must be 4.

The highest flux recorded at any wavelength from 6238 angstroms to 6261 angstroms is 9.391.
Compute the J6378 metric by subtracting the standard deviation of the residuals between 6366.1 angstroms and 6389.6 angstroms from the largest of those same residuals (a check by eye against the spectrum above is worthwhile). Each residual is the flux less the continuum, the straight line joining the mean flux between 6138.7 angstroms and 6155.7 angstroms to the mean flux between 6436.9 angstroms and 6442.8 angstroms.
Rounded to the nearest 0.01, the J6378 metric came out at 0.18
